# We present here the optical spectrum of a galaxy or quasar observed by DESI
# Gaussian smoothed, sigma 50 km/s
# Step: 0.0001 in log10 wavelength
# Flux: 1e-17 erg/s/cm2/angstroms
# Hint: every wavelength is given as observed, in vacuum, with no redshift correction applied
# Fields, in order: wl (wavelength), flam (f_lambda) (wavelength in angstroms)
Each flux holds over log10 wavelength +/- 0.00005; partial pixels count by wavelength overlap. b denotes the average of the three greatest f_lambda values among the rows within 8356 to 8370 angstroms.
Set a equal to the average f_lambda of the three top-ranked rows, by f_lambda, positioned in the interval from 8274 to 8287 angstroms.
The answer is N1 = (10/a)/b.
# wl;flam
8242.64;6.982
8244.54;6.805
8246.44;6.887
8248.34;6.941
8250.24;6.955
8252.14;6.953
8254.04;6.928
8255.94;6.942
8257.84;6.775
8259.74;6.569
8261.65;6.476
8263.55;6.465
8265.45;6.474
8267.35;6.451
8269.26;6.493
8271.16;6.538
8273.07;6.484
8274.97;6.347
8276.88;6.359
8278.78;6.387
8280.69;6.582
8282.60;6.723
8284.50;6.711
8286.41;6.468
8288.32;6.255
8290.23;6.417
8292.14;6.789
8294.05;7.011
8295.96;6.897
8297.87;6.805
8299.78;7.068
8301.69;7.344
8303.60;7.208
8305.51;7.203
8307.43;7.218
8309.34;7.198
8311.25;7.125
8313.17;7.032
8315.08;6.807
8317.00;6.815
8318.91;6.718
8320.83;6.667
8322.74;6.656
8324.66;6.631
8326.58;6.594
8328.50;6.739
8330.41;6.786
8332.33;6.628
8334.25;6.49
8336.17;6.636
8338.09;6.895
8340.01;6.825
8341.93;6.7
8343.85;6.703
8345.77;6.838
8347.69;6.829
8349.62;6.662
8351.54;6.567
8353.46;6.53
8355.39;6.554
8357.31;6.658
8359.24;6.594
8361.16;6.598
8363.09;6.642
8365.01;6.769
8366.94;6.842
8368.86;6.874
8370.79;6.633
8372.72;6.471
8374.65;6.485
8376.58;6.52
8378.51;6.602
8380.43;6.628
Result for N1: 0.219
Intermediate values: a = 6.67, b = 6.83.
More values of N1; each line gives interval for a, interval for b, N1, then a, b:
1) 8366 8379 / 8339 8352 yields 0.216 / 6.78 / 6.83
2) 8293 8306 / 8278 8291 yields 0.207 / 7.25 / 6.67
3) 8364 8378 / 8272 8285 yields 0.219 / 6.83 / 6.67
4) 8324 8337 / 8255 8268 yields 0.220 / 6.72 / 6.76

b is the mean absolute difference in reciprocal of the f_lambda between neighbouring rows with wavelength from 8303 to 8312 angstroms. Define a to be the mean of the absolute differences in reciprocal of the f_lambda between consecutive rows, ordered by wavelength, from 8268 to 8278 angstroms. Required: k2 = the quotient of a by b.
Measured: 3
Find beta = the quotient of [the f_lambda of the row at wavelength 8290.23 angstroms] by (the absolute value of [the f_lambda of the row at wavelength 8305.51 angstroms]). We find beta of 0.89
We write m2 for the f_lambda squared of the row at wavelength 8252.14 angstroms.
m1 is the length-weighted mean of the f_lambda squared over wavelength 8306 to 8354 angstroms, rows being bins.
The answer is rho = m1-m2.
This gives -2.4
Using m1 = 46.0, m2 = 48.3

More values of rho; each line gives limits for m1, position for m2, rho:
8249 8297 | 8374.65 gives 1.8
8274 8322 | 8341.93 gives 1.5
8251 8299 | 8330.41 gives -2.2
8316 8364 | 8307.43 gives -7.5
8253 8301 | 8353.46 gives 1.3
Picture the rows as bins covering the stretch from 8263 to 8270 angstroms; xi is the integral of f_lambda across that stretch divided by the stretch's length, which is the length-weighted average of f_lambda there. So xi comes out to 6.5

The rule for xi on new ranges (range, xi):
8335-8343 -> 6.8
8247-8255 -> 6.9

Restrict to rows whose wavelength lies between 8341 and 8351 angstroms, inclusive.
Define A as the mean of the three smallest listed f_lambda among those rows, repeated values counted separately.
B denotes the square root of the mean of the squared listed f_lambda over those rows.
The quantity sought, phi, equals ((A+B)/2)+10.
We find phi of 16.7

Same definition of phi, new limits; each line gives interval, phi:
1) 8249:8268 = 16.6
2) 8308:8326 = 16.8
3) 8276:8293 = 16.4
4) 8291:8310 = 17.0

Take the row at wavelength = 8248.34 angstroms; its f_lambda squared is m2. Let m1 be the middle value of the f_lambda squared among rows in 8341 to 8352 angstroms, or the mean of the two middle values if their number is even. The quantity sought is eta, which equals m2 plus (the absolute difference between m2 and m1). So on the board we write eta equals 51.4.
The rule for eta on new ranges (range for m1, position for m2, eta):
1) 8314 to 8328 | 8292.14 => 47.7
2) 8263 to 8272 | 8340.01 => 51.2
